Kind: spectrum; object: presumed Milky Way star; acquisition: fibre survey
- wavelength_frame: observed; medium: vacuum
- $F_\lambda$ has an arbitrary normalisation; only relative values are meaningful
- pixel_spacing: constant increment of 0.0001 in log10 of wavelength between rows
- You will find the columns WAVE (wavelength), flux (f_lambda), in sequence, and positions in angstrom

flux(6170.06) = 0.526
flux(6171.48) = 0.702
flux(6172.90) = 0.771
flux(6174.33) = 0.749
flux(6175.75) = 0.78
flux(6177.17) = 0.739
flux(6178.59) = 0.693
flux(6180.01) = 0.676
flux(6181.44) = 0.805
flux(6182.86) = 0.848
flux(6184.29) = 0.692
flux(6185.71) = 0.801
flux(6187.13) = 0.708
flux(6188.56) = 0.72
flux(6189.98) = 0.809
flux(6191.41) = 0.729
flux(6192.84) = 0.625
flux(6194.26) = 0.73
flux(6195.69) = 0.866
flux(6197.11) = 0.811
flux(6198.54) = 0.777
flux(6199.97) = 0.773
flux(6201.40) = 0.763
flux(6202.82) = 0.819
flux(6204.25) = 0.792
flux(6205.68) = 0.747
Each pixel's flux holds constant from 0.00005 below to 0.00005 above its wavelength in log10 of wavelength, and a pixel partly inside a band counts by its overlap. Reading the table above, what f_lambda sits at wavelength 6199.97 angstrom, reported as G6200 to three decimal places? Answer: 0.773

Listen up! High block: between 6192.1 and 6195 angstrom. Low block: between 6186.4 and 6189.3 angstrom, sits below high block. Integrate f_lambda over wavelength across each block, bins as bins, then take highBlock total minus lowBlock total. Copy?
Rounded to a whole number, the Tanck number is 0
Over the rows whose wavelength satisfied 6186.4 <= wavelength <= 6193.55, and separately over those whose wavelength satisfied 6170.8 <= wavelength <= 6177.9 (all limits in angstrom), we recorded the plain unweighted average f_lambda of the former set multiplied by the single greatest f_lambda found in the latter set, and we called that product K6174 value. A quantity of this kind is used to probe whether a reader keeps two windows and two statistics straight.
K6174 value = 0.560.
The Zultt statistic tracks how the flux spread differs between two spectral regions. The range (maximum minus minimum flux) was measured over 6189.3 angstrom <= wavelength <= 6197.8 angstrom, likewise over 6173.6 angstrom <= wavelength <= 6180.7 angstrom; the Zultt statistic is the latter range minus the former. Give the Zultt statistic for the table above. -0.14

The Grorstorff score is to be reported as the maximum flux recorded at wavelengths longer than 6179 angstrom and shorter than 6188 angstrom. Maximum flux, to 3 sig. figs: 0.848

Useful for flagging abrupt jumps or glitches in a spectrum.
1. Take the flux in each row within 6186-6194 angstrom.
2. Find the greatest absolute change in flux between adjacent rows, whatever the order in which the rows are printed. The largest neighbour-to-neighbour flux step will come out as 0.10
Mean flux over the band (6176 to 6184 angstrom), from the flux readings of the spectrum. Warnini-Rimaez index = 0.75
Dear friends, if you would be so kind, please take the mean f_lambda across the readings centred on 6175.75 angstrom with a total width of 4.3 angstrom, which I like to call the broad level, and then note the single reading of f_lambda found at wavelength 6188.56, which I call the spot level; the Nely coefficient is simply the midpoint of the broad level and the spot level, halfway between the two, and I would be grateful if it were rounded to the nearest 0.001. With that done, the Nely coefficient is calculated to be 0.738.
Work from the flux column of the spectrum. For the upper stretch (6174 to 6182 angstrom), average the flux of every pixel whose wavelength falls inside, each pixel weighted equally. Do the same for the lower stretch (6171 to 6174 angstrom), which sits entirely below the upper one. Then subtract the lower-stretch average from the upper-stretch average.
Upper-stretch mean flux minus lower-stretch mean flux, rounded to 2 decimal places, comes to 0.00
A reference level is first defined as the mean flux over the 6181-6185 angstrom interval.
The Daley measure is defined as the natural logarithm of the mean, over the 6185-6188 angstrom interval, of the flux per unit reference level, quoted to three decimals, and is -0.035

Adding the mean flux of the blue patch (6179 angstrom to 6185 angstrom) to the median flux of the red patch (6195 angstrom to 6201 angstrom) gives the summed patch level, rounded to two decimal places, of 1.55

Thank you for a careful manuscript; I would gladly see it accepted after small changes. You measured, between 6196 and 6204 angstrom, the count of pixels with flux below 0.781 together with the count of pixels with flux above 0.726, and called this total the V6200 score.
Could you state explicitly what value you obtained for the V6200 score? 8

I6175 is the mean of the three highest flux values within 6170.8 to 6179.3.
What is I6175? 0.767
